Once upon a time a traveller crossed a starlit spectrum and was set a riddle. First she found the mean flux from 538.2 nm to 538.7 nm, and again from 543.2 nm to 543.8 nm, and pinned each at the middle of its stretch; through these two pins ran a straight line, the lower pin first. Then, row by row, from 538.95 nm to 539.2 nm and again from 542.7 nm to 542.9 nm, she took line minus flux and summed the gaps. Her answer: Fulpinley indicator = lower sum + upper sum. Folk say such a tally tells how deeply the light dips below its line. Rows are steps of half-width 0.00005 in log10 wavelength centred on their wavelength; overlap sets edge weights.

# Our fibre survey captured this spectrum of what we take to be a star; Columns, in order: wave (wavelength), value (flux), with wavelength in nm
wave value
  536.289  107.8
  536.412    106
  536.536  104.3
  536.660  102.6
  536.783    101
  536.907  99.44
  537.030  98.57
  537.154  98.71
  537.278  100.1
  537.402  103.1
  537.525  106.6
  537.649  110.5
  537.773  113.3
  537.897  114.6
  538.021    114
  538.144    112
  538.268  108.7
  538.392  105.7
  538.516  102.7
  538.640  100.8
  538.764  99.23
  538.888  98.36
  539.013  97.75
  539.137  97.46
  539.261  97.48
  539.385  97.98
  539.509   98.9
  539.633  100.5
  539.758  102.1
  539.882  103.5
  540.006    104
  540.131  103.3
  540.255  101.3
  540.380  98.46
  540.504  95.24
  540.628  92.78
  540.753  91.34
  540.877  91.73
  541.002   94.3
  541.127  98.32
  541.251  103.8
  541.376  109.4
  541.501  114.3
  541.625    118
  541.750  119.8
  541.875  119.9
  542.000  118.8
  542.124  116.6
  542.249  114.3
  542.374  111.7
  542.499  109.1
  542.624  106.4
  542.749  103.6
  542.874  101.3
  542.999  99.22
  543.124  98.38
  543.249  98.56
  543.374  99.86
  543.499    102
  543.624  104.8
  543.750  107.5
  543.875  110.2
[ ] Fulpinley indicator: 14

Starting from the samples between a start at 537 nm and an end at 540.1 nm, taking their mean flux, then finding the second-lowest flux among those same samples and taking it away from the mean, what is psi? 6.0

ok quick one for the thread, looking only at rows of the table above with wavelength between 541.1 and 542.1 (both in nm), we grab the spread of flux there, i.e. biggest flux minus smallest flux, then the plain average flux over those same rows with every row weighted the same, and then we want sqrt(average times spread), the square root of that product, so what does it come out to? 49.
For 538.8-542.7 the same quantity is 55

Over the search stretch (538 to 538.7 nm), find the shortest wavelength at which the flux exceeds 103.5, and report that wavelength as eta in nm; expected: 538.021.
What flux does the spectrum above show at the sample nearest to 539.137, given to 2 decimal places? 97.46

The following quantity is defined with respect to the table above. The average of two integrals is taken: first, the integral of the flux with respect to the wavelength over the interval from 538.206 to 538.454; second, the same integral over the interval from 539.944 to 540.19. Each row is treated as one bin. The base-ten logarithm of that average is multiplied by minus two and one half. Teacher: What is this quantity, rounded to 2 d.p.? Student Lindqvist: -3.54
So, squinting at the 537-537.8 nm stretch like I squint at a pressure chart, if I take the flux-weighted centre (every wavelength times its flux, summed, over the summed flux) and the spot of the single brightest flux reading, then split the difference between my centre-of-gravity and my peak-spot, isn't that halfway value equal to 537.59 nm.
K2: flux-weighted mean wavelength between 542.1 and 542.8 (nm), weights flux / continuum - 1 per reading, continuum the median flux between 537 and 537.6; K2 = 542.34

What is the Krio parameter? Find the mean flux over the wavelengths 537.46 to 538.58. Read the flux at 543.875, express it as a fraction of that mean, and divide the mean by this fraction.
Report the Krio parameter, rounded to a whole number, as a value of 109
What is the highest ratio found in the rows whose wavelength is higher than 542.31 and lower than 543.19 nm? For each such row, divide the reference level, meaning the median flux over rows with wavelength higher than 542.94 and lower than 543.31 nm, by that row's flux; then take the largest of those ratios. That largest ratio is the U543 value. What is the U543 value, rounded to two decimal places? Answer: 1.00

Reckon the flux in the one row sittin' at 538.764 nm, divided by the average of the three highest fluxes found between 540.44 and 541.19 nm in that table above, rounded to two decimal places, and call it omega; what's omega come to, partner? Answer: 1.03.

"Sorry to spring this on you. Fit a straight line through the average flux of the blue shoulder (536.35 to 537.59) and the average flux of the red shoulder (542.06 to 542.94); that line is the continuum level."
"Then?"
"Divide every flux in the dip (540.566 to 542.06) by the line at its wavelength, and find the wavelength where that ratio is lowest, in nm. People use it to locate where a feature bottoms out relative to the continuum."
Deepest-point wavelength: 540.753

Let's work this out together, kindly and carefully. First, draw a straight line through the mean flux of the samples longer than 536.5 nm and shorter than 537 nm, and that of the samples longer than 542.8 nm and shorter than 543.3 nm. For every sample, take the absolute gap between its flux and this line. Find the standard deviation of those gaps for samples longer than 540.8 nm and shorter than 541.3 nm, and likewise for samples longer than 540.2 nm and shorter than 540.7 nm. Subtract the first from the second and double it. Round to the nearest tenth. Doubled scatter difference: 0.3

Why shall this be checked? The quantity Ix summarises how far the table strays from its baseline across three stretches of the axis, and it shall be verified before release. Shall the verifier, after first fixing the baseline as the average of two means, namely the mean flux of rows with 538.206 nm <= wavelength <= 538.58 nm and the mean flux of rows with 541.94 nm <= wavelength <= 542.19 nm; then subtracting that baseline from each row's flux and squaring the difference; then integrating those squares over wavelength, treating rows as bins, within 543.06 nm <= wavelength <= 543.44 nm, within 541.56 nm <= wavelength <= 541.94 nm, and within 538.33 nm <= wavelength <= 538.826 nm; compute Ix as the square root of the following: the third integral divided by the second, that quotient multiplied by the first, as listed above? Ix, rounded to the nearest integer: 12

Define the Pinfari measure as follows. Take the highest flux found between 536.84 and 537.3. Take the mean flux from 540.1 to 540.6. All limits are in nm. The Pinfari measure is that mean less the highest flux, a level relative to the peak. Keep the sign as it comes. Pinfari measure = -1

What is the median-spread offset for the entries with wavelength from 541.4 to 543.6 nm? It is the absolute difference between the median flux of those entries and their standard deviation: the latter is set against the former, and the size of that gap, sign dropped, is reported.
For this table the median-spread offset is 101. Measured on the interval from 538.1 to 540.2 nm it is 97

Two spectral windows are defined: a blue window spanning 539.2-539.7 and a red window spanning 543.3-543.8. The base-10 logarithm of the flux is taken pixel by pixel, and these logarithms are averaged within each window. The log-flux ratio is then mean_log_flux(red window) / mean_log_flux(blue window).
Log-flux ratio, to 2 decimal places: 1.01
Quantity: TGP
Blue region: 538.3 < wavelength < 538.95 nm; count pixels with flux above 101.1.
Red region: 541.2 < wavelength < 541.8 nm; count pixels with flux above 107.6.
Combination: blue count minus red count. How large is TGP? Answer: -2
